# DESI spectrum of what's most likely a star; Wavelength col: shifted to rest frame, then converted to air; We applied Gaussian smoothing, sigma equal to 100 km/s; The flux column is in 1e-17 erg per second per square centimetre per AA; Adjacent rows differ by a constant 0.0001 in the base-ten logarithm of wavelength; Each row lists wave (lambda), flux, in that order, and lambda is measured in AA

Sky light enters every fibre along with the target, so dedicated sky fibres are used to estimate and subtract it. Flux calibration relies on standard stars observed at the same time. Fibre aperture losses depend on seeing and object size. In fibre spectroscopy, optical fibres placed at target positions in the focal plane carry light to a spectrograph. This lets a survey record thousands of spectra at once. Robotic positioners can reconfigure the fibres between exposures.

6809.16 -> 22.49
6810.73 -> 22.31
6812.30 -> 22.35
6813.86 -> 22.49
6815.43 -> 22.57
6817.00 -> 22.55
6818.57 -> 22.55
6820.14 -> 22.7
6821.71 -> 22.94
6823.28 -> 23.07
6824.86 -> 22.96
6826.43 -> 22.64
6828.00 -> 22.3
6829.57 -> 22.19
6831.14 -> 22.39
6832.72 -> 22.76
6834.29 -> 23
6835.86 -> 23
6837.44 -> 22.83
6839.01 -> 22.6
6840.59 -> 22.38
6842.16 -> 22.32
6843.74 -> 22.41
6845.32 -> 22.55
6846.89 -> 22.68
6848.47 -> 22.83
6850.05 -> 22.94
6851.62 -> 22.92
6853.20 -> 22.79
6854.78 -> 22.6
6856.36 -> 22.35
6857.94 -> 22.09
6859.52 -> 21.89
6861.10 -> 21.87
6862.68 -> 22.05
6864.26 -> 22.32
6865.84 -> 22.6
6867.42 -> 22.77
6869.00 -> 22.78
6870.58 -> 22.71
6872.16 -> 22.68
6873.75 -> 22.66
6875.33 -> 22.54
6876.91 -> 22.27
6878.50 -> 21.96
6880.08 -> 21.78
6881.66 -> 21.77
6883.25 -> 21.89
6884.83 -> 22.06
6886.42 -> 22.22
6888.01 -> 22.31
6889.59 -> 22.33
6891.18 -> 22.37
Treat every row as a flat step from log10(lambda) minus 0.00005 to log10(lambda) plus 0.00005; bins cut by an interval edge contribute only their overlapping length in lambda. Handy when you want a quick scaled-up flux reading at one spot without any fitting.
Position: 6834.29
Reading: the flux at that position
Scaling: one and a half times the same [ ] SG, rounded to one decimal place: 34.5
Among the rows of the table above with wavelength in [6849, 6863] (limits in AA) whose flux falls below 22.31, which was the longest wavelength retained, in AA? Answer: 6862.68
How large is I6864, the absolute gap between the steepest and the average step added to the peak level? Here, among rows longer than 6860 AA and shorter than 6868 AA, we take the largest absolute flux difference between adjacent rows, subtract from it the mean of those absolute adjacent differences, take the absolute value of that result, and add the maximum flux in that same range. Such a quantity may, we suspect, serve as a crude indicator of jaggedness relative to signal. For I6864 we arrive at 22.8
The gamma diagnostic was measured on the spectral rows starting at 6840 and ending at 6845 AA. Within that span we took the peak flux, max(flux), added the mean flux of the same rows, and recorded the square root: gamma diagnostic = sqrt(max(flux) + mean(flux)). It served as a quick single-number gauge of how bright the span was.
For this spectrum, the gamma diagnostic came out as 6.69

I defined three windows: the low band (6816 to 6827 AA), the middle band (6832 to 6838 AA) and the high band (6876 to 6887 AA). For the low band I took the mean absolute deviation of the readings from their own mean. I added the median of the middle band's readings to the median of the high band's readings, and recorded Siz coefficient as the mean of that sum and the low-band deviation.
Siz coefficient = 22.53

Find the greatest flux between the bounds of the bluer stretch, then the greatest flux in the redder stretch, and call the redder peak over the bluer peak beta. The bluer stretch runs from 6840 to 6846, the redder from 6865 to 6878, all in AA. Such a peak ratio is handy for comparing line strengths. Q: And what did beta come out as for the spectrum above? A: 1.01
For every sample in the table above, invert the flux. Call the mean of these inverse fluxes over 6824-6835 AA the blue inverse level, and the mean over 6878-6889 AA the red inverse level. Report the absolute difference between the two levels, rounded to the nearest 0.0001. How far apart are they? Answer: 0.0012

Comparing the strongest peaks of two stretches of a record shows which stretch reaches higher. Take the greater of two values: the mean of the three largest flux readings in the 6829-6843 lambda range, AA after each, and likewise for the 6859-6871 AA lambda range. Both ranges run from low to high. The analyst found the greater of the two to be 22.9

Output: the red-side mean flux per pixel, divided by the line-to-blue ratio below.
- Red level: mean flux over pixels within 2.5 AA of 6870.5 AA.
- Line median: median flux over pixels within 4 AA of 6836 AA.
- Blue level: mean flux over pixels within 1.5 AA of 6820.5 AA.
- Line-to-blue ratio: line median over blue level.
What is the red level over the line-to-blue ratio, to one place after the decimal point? 22.7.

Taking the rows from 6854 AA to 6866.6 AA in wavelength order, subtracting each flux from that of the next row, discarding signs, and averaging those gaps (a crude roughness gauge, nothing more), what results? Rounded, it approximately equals 0.209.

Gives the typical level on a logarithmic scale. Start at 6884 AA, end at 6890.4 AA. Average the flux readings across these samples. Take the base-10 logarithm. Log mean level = 1.35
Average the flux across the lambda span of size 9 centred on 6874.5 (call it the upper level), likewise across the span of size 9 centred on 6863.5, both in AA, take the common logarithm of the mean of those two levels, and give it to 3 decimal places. 1.349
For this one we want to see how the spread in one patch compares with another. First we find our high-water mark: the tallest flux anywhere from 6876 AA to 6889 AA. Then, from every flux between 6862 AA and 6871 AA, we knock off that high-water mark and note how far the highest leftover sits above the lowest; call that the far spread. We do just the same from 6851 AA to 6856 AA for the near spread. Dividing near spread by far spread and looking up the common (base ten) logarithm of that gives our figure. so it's -0.4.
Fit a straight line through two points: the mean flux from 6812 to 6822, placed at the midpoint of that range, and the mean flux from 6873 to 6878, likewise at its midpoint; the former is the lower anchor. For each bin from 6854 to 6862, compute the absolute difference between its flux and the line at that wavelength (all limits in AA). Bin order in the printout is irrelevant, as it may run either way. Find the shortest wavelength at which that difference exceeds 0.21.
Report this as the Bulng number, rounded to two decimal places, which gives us 6857.94 AA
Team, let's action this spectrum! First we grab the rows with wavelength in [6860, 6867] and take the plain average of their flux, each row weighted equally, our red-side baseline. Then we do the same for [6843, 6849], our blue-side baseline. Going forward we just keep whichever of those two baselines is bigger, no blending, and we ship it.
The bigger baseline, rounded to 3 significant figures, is 22.6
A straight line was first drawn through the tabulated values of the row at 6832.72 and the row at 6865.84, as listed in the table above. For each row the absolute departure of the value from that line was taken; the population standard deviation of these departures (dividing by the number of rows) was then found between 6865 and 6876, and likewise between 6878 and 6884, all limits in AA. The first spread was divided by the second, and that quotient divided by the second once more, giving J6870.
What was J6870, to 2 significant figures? 12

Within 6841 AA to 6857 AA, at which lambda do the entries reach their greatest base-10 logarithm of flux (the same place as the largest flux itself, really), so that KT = 6850.05 AA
